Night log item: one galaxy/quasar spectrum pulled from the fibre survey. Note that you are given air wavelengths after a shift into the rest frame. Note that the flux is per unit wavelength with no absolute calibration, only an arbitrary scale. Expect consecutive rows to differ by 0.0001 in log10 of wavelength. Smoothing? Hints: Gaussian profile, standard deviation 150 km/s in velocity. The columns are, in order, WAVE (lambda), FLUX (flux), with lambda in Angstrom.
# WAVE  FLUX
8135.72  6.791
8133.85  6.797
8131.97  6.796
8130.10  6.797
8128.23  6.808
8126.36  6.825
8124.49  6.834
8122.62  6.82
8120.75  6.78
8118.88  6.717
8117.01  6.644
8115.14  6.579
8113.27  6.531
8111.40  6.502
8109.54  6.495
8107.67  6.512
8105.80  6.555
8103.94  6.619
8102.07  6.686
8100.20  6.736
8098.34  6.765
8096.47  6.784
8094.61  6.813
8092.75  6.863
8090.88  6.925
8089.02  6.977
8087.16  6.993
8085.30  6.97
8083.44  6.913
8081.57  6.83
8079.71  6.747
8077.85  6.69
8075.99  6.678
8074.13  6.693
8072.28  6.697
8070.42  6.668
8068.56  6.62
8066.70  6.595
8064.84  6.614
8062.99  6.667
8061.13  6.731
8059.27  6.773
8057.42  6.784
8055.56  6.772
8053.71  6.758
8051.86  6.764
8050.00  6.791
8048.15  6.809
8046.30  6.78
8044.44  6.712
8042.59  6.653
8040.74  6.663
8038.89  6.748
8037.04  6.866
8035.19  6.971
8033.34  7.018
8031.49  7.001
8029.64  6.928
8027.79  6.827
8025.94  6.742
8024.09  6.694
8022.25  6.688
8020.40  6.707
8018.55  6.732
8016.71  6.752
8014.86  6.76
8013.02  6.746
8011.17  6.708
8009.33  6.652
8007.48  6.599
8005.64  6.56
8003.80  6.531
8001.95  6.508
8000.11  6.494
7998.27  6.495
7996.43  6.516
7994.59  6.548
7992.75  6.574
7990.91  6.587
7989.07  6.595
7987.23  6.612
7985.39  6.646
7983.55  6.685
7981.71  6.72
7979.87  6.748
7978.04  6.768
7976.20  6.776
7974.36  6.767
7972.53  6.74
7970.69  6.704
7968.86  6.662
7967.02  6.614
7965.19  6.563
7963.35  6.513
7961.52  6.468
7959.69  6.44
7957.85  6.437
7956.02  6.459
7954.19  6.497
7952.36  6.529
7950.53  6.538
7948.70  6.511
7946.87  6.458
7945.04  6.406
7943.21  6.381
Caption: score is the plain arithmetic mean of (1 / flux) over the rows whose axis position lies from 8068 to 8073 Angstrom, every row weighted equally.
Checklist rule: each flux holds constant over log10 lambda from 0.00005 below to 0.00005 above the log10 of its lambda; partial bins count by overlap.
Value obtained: 0.150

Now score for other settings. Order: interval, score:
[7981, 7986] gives 0.150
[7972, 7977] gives 0.148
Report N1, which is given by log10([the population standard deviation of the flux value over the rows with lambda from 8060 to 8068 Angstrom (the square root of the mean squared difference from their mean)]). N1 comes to -1.28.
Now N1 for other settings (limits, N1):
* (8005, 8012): -1.25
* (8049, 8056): -1.91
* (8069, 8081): -1.60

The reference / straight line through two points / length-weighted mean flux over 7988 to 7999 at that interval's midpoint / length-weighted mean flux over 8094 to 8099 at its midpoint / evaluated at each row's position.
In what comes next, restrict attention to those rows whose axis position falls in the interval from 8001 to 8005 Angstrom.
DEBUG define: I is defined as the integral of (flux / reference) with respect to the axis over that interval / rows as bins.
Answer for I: 3.96 Angstrom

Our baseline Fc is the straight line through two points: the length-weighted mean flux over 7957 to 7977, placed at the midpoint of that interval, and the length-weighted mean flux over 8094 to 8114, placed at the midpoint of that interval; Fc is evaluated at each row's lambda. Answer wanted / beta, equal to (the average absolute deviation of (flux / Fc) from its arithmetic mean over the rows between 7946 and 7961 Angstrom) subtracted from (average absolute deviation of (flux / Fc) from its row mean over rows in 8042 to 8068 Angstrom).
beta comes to 0.0034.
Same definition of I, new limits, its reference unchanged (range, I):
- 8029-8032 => 3.15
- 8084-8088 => 4.13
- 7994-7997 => 2.99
